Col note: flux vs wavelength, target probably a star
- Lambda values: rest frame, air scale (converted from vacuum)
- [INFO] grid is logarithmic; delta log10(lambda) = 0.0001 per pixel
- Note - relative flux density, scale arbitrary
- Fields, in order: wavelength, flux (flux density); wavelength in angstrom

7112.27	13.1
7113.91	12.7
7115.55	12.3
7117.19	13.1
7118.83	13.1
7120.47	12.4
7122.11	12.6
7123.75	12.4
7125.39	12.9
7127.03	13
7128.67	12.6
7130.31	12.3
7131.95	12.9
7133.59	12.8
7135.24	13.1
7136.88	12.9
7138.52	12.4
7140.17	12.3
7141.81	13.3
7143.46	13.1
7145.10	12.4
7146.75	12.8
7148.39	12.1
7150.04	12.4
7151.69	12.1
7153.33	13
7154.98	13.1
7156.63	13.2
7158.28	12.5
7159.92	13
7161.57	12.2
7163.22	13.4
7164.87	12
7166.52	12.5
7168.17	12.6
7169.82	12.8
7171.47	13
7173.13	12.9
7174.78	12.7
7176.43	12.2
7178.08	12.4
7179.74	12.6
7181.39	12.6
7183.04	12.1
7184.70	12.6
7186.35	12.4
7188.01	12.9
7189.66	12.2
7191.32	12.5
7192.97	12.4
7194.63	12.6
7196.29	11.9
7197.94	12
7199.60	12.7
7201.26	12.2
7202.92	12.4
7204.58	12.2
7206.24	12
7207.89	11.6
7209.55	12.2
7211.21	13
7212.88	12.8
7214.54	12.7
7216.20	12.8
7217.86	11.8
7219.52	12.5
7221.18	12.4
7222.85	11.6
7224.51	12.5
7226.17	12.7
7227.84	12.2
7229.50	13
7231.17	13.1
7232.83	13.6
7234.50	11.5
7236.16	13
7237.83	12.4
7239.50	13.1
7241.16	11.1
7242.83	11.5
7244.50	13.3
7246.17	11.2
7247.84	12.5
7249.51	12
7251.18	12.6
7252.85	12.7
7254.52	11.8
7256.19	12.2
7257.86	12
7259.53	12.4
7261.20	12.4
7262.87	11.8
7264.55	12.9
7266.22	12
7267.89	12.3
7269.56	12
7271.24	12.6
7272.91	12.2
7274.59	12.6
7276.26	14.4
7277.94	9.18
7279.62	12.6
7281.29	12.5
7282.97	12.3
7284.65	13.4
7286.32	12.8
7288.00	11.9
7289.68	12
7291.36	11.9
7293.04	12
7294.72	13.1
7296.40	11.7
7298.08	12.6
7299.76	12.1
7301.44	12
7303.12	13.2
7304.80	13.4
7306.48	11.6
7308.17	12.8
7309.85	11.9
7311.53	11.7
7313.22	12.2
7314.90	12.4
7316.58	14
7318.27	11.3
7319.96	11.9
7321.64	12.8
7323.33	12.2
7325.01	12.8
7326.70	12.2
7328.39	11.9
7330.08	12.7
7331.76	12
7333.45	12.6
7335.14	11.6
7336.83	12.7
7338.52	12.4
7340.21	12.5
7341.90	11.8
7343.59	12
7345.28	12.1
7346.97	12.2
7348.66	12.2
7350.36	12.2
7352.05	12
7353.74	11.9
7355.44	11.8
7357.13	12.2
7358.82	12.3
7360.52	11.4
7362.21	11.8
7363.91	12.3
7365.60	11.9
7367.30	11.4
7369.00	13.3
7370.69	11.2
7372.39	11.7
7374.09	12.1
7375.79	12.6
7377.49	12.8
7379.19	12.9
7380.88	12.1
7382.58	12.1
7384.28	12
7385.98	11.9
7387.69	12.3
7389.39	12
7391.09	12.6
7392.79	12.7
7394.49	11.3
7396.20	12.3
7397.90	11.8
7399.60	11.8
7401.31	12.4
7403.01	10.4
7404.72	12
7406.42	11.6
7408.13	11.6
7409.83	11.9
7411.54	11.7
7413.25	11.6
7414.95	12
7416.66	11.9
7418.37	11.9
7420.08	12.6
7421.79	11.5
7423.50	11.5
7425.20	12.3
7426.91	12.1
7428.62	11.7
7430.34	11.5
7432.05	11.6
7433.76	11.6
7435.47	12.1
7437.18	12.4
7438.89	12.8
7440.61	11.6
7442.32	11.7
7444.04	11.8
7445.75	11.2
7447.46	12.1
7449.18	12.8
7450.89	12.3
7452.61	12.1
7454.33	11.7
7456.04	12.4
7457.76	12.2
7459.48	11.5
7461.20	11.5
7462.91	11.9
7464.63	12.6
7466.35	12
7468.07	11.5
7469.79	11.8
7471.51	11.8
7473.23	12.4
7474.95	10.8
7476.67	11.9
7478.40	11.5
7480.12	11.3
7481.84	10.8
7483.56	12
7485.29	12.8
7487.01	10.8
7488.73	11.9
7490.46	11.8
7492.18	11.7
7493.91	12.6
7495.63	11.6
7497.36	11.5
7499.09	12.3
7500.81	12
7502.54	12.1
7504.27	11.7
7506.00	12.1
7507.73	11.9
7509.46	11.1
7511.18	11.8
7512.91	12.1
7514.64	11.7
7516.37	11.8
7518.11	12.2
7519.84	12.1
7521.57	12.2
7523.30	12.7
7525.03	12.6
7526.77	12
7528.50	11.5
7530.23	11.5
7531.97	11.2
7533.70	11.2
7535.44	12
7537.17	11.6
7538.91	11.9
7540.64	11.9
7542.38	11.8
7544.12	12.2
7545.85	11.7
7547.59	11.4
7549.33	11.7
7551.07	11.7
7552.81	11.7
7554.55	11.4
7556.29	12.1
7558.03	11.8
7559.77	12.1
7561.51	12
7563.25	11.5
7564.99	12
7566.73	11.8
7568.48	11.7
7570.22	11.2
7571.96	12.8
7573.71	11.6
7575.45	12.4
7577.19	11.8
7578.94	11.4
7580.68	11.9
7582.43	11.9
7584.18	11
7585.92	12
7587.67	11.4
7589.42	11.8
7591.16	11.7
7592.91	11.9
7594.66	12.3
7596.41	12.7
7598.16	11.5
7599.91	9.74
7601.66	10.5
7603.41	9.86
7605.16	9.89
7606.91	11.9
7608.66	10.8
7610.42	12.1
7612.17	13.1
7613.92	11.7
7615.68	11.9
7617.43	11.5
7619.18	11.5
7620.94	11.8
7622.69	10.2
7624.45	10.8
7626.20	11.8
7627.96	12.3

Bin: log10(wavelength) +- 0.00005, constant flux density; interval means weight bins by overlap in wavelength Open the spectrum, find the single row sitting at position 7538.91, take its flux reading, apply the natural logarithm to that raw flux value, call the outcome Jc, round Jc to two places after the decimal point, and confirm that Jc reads 2.48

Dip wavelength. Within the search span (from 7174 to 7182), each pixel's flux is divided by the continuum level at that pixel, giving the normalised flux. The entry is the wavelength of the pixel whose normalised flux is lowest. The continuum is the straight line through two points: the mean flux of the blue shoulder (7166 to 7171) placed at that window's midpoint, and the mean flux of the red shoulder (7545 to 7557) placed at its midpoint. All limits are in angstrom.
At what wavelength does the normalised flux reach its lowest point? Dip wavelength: 7176.43 angstrom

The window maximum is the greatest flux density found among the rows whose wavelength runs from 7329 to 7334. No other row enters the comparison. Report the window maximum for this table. 12.7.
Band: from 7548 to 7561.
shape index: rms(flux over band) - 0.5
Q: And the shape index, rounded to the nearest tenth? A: 11.3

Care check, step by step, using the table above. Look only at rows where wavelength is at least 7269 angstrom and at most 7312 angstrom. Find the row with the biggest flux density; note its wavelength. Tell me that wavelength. 7276.26 angstrom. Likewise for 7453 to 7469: 7464.63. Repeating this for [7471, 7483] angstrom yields 7473.23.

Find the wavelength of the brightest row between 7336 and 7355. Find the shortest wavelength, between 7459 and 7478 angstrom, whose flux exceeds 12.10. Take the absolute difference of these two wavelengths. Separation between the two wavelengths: 127.8 angstrom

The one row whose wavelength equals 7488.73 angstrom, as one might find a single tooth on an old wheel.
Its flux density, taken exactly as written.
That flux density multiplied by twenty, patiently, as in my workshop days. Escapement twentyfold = 238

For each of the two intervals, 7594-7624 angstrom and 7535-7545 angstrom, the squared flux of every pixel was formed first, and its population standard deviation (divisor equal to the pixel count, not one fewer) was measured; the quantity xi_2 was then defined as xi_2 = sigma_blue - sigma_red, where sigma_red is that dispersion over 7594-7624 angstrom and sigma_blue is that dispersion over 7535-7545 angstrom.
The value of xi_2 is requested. -18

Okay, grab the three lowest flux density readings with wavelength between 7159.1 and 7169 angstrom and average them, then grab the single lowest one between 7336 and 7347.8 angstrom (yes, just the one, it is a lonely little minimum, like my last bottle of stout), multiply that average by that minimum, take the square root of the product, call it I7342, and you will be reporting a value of 12.0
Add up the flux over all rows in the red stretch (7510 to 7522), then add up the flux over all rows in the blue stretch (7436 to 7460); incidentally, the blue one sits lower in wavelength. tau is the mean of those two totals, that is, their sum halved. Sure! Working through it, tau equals 126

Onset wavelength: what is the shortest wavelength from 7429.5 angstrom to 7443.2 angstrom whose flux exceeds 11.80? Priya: 7435.47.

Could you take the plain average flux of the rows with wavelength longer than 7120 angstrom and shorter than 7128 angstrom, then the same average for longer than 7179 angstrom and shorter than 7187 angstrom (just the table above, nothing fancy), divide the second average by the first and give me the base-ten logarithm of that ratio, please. -0.007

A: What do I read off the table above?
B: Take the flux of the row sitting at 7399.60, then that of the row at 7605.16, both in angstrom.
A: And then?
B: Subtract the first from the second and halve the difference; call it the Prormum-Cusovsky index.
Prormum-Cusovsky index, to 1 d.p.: -1.0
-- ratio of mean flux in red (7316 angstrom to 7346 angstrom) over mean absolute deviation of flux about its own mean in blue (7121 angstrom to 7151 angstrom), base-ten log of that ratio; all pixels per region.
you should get 1.62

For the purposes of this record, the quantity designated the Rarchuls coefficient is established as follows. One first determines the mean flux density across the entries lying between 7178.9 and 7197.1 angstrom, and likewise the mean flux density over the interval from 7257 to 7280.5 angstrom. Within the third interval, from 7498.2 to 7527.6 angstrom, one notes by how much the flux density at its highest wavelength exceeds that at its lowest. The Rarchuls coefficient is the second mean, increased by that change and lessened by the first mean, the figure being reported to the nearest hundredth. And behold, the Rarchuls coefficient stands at -0.49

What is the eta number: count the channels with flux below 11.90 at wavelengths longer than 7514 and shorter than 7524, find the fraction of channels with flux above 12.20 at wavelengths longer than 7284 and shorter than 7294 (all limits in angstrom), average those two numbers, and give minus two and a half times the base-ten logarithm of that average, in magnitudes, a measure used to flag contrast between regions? -0.2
